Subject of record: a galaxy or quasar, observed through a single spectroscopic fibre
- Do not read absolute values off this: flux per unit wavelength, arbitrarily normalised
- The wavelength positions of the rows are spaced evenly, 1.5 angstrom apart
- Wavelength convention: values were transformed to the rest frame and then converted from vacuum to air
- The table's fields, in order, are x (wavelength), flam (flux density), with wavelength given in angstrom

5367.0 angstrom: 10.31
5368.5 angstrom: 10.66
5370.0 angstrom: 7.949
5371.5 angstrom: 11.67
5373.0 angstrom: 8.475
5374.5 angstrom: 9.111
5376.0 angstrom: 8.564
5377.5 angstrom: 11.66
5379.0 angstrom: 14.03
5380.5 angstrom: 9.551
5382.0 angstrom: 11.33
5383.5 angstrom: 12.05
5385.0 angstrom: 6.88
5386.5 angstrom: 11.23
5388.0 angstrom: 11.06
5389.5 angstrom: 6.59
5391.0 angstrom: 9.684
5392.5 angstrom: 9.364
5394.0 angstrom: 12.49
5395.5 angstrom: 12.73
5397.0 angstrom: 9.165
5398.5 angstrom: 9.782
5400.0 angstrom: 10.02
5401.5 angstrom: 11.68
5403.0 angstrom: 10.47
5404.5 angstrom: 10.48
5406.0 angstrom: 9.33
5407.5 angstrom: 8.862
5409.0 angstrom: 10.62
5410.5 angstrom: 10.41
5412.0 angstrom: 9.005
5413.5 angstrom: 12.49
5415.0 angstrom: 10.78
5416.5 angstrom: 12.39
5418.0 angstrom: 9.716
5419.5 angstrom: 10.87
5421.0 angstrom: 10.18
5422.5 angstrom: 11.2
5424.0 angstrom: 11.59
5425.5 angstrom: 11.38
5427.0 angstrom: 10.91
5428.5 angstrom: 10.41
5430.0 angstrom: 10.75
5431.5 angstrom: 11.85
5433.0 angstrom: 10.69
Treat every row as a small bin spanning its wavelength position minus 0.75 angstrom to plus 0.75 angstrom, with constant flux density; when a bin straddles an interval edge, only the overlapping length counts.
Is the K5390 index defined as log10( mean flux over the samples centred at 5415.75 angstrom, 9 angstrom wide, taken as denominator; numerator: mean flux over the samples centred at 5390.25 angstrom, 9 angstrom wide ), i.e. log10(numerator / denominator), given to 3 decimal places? -0.033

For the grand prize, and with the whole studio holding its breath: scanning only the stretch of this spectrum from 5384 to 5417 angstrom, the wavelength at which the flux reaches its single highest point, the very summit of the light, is 5395.5 angstrom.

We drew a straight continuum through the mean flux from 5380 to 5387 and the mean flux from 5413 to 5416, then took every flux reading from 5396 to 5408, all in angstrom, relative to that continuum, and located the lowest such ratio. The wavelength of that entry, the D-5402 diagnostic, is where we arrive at 5407.5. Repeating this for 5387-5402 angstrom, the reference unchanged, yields 5389.5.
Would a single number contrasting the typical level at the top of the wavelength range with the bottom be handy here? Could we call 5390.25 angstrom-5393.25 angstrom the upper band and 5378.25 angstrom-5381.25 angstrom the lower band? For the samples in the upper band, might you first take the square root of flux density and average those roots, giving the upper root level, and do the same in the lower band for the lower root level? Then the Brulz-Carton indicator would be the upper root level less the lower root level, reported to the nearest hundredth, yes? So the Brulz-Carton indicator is -0.33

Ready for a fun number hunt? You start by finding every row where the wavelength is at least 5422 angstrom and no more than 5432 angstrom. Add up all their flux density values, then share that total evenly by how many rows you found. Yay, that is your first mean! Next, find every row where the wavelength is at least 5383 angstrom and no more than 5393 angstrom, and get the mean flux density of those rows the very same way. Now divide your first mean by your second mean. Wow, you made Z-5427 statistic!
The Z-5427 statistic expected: 1.17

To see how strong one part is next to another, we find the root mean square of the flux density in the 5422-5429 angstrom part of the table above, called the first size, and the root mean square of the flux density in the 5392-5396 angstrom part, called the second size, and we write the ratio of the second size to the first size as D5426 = 1.05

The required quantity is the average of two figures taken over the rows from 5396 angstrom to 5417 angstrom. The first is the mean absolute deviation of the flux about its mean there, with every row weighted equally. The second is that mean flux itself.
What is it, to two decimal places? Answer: 5.64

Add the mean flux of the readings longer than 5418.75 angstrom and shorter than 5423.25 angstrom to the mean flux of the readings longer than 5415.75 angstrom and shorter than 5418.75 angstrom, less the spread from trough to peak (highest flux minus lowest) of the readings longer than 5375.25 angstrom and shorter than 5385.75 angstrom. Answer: 14.7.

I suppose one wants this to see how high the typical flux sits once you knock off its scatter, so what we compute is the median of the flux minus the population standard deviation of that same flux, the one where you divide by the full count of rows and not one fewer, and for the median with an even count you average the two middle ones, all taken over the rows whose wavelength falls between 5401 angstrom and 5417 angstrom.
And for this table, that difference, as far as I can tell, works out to 9.3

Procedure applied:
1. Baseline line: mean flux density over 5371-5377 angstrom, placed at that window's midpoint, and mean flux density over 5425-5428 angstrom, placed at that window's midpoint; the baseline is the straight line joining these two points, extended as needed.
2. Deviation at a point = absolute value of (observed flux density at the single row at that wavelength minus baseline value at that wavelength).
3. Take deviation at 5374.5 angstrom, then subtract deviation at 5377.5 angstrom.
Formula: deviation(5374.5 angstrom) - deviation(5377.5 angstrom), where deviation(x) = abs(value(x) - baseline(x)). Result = -1.7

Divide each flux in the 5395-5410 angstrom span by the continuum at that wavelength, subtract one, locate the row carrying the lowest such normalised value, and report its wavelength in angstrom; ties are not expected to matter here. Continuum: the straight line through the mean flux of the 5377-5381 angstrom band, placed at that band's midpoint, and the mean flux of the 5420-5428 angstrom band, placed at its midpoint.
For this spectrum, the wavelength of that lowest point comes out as 5407.5 angstrom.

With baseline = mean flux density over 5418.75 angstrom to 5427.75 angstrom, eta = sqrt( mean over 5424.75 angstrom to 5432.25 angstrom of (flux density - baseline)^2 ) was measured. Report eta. 0.5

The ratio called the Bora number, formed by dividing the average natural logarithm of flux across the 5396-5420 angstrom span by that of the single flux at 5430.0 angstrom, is 0.98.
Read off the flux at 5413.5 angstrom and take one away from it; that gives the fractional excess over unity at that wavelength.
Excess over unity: 11.5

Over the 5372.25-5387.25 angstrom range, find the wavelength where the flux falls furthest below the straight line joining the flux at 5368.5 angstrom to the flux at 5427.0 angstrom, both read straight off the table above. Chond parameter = 5385.0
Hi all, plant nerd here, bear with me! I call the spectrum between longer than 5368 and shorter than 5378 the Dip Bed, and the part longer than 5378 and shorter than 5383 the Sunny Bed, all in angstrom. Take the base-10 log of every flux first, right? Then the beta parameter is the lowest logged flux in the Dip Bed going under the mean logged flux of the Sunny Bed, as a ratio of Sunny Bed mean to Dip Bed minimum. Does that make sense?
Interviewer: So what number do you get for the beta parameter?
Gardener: 1.18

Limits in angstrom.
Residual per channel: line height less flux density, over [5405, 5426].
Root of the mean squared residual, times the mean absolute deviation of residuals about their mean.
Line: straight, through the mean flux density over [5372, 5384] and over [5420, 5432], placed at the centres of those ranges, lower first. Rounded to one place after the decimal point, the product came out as 1.0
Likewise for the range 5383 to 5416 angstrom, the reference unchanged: 2.1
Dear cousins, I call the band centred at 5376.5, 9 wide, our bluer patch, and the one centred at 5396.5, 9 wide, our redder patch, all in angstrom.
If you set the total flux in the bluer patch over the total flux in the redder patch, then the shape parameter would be 0.97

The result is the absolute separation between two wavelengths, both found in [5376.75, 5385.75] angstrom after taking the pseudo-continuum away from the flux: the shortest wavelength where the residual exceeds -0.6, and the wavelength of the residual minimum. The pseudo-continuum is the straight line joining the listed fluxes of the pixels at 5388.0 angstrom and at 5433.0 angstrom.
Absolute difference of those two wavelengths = 7.5 angstrom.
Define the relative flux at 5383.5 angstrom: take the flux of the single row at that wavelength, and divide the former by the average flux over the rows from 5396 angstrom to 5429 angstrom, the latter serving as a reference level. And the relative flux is 1.14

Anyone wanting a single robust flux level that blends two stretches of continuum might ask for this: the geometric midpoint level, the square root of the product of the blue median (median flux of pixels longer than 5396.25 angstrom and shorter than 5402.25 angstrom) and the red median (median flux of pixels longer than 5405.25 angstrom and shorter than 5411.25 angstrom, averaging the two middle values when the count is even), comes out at 9.89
